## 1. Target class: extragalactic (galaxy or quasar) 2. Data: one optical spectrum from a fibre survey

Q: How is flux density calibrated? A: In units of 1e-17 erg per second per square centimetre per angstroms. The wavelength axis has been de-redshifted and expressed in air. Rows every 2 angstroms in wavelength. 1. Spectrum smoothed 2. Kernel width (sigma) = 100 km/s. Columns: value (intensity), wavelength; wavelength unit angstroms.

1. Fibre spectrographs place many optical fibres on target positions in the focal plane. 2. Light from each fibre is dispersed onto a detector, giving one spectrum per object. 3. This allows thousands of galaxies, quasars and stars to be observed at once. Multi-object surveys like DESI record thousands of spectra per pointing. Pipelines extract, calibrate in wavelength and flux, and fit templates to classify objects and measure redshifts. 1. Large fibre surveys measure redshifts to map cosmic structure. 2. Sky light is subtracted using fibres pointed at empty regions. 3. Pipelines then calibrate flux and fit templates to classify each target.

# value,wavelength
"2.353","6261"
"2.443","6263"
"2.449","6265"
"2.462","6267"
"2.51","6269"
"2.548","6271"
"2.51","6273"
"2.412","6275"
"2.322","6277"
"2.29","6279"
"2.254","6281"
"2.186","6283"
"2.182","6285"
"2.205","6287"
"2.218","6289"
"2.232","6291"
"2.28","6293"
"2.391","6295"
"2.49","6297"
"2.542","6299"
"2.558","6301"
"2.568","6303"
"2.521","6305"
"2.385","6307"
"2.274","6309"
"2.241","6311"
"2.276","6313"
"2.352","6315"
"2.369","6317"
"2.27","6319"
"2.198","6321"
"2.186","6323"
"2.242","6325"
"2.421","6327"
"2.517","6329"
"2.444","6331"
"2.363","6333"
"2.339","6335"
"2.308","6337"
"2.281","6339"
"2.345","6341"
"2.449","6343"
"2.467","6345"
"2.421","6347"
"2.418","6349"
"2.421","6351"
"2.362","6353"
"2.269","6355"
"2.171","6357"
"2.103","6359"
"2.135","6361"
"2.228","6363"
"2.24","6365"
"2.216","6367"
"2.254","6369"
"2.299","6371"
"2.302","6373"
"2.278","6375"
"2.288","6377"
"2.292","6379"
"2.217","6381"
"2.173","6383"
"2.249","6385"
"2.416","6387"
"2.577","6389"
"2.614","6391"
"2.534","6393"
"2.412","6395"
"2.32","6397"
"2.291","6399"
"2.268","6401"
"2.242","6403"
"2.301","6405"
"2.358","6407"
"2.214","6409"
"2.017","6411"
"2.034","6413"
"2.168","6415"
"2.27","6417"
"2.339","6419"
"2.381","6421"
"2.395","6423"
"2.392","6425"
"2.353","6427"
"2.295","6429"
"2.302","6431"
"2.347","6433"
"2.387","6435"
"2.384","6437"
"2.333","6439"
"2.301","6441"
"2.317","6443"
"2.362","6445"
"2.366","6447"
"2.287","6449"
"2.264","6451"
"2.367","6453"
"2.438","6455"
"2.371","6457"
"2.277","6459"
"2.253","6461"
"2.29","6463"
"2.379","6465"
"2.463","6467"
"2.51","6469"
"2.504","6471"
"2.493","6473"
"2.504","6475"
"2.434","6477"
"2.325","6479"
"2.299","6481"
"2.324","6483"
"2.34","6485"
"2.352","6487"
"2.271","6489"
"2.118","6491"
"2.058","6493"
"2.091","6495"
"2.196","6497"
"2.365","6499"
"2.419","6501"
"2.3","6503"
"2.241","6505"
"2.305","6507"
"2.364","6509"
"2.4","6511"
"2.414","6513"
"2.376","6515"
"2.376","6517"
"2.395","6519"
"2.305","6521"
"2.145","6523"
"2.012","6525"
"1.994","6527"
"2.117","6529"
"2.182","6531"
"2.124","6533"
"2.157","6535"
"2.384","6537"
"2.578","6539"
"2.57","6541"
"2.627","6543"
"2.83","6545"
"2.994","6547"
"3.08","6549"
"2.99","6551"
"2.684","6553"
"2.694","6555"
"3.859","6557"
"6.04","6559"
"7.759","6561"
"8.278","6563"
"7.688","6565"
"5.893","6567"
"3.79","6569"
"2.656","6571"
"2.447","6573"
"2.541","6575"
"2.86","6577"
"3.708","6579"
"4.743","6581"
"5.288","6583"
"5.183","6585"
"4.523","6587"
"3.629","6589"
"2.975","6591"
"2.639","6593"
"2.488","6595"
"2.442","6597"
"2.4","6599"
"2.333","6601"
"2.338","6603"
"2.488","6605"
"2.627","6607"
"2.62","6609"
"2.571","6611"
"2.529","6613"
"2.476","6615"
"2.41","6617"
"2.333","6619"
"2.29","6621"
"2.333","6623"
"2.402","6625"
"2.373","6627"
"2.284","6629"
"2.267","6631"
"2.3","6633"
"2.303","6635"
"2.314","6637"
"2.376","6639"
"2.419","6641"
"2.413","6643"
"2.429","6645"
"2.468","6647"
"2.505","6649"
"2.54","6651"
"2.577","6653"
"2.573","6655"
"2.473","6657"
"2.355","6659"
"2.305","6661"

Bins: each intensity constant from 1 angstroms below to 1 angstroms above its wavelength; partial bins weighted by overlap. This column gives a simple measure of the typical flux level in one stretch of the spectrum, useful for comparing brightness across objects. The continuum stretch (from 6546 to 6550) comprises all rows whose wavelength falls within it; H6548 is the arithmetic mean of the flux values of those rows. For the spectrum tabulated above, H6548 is 3.04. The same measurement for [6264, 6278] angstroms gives 2.46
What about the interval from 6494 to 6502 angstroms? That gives 2.27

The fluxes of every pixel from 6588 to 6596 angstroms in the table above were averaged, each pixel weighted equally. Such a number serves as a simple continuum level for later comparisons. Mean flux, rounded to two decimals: 2.93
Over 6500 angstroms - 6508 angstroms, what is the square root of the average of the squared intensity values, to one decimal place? 2.3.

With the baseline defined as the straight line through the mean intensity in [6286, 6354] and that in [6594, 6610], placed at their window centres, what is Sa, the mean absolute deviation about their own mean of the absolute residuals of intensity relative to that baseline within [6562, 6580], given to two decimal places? 1.90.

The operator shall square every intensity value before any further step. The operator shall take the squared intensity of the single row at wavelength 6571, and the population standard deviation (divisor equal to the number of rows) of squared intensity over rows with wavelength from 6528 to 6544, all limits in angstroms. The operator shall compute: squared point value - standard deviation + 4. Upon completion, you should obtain 10.1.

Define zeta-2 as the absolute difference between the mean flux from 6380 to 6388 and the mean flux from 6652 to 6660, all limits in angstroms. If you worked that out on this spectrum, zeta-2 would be 0.23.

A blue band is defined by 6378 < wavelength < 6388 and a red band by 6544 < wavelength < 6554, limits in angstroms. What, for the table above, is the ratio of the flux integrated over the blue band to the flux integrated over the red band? 0.78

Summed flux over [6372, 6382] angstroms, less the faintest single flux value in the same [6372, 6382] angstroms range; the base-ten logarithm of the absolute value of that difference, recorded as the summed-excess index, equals 0.96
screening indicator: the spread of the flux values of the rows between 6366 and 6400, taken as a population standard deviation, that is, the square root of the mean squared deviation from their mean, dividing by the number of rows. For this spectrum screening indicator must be 0.126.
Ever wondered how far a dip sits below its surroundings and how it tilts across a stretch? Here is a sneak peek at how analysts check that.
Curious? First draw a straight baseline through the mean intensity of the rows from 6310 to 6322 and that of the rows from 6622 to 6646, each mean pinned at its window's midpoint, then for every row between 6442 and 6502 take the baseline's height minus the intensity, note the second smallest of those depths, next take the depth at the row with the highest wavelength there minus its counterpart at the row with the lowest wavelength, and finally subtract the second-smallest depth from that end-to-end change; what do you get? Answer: 0.10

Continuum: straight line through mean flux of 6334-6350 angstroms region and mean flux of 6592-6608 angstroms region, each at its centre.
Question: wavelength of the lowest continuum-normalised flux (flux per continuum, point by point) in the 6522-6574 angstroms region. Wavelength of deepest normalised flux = 6527 angstroms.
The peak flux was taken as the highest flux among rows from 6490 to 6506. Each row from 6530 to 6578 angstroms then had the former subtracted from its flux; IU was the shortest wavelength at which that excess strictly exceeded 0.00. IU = 6539 angstroms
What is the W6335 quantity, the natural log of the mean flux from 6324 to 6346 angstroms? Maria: 0.87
